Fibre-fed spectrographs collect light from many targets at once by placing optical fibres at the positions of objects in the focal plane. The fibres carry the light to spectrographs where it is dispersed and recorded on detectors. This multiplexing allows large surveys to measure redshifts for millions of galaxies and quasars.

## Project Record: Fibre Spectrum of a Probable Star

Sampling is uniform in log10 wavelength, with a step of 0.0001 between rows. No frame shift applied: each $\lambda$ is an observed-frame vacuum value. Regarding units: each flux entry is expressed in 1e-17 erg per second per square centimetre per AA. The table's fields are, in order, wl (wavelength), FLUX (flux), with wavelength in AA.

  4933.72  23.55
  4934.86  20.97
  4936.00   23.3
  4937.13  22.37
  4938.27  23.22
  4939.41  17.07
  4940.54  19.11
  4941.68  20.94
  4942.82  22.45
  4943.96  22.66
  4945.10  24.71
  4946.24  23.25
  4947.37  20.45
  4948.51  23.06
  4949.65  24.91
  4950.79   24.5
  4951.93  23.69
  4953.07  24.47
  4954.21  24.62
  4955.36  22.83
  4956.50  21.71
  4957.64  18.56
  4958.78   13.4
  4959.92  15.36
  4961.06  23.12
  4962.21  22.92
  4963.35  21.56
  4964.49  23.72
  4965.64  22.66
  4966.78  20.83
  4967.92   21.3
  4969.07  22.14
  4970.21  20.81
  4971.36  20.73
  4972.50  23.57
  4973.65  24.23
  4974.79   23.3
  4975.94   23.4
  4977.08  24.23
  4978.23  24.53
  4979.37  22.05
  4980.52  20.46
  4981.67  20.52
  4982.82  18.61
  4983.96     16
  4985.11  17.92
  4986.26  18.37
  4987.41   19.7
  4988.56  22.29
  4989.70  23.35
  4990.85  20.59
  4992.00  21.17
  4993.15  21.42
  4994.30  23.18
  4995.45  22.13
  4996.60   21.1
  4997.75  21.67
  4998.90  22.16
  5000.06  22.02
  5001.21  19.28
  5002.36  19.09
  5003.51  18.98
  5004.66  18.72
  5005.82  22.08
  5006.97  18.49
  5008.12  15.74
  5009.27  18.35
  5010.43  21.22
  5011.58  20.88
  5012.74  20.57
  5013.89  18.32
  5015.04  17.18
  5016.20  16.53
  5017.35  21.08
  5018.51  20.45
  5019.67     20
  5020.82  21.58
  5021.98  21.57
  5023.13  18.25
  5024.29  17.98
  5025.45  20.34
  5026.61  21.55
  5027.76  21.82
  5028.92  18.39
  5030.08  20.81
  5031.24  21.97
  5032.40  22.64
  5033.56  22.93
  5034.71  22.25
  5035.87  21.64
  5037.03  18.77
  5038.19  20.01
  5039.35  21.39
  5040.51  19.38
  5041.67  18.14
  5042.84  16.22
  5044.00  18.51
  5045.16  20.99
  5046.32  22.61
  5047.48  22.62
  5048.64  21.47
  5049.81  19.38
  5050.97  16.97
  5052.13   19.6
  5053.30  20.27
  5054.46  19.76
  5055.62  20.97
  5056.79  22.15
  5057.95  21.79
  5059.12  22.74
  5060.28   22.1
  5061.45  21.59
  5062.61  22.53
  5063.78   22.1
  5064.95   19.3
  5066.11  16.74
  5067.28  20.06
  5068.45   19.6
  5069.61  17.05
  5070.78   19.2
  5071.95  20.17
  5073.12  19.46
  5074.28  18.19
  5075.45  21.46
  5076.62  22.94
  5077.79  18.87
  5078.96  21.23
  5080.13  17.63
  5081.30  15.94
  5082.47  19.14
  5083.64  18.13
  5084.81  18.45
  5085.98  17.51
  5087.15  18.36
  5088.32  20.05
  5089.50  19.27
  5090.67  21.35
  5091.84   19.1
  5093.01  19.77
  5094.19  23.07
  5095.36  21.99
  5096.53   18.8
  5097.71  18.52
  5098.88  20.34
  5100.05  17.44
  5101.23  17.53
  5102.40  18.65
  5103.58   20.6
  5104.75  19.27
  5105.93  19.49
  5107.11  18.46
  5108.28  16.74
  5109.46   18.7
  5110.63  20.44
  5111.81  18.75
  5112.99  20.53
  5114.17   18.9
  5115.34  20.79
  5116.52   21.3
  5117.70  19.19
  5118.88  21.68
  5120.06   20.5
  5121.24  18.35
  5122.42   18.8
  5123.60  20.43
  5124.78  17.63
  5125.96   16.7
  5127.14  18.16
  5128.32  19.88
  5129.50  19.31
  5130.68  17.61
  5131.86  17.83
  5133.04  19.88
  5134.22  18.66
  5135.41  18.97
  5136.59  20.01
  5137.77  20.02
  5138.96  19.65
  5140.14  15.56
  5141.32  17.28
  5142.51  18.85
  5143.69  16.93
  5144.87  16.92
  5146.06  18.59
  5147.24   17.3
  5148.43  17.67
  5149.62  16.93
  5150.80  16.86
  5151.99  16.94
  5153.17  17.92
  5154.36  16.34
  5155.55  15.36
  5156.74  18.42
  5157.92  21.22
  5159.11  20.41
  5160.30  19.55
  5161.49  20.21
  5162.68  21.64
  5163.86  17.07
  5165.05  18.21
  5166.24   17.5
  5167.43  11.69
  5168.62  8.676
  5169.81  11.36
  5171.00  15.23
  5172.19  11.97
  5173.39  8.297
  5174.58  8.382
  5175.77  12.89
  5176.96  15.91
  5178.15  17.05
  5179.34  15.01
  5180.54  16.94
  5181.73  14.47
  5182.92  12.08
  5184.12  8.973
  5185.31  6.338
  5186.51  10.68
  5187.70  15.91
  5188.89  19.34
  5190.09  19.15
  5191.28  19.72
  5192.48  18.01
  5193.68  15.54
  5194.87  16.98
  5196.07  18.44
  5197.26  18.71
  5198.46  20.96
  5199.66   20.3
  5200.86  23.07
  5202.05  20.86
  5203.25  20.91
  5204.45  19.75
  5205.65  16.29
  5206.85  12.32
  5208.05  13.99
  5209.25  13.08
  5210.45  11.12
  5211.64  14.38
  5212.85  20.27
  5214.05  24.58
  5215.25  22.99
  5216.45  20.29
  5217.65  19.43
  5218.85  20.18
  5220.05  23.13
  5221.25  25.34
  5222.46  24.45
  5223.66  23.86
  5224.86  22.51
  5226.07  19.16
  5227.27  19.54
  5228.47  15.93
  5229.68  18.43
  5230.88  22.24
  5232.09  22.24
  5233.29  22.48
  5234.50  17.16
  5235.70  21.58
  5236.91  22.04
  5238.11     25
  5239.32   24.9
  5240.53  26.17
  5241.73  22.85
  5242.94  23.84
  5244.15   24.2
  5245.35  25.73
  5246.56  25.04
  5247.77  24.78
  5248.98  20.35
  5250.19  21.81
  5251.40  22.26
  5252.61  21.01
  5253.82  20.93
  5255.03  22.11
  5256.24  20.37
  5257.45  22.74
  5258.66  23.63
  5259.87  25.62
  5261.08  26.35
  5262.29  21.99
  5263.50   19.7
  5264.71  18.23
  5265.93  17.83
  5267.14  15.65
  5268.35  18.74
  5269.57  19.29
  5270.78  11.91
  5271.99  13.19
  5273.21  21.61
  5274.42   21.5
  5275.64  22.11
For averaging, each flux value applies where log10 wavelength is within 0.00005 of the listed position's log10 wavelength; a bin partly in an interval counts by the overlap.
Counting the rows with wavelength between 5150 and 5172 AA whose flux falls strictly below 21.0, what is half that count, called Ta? 8.0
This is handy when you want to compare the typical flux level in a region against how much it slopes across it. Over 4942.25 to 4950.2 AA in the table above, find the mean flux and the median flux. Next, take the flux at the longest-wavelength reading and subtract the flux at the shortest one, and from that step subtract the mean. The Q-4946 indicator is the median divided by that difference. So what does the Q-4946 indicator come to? -1.12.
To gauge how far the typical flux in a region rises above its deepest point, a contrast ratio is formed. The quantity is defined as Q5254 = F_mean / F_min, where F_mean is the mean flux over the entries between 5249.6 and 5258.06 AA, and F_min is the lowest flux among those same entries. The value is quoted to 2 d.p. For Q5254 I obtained 1.06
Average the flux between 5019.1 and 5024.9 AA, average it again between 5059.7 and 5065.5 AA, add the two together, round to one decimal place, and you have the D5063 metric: 41.4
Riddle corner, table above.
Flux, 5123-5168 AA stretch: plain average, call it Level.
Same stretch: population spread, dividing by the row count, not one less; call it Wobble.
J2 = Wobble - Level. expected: -16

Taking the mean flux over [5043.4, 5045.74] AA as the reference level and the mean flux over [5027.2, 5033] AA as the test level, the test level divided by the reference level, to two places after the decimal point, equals 1.07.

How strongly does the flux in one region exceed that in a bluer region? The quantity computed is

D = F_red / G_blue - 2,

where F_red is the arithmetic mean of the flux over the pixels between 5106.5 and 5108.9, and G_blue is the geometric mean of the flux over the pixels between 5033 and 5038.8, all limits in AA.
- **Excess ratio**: -1.16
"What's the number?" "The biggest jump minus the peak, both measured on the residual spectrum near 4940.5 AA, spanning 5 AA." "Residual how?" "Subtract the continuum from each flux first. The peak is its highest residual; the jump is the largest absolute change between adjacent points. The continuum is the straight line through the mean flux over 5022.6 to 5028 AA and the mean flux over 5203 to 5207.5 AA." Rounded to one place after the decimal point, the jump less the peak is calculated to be 4.2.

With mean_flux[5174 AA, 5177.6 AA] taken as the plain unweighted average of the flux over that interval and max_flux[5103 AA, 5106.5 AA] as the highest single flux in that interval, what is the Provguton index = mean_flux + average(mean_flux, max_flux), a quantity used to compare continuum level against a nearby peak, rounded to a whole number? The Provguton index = 29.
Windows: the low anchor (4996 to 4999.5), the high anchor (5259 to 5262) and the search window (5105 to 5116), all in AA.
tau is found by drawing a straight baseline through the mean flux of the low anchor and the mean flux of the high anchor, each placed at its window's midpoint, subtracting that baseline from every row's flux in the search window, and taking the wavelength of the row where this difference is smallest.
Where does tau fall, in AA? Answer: 5108.28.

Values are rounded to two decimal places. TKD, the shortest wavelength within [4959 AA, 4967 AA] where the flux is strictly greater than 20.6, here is 4961.06 AA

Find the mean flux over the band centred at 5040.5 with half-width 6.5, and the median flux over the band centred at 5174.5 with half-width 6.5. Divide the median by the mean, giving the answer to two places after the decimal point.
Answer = 0.64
